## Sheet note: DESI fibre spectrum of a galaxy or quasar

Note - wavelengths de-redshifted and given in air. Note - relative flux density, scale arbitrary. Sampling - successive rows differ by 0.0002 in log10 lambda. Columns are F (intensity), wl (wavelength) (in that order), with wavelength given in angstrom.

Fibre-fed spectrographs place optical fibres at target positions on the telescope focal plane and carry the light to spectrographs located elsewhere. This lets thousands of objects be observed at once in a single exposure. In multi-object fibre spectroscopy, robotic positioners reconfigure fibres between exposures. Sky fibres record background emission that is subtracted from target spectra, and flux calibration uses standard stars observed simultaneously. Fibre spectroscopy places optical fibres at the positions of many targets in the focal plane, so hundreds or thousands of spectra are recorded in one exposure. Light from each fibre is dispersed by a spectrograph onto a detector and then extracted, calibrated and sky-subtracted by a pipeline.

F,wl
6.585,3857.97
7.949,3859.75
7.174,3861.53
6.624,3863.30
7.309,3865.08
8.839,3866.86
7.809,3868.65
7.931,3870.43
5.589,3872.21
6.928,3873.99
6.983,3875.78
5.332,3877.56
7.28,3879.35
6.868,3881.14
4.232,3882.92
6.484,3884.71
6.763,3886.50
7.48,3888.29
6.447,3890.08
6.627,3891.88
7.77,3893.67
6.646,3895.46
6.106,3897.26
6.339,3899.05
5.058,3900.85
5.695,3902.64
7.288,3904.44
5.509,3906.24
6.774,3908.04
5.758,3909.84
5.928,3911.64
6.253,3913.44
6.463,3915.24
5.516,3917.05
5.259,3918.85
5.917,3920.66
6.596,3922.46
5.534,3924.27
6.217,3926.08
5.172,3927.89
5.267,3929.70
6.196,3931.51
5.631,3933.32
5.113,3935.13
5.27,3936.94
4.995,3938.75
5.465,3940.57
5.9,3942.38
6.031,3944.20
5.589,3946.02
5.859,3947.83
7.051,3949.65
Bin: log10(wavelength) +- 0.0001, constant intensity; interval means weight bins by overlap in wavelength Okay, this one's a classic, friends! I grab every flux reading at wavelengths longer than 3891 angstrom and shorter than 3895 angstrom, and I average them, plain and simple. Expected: 7.2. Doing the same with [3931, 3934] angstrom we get 5.9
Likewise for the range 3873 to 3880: 6.6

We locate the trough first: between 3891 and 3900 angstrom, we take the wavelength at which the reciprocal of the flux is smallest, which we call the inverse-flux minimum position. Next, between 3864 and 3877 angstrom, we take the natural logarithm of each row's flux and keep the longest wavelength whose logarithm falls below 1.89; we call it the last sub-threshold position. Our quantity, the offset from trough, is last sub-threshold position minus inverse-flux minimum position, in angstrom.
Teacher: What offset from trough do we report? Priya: -21.5 angstrom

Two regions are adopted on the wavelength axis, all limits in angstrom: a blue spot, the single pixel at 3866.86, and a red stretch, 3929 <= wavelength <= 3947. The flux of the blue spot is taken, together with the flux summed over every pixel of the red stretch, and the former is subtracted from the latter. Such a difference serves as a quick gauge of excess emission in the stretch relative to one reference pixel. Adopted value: 47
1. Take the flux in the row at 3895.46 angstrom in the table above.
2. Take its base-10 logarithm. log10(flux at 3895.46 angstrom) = 0.823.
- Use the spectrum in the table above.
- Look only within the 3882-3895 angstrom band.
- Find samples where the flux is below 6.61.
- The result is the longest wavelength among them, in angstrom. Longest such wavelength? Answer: 3890.08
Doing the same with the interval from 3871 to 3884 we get 3882.92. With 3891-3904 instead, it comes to 3902.64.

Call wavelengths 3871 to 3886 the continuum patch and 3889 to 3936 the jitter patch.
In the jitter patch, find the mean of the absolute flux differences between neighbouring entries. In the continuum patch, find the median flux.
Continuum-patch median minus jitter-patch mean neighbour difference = 5.92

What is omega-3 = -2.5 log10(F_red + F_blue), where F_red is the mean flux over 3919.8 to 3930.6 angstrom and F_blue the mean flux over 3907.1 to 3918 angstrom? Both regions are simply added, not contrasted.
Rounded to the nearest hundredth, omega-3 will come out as -2.69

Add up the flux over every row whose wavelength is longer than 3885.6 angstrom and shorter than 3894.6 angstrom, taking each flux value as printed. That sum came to 35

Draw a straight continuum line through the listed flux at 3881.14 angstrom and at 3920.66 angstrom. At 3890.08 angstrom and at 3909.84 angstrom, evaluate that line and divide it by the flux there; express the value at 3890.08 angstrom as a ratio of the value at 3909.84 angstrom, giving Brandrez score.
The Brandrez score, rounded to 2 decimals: 0.96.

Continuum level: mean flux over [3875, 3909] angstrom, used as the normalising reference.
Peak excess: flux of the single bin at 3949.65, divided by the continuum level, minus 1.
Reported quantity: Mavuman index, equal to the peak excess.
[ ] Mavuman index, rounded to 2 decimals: 0.10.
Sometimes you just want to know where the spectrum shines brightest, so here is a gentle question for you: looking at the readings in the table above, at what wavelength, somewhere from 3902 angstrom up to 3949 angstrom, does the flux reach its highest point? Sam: 3904.44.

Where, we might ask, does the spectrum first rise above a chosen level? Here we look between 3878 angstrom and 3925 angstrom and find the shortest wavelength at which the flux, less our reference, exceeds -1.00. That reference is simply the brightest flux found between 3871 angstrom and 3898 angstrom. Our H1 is 3879.35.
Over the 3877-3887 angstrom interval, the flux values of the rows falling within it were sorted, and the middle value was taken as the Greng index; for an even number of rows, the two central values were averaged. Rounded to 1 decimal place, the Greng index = 6.6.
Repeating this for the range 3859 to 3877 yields 7.2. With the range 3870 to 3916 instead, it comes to 6.5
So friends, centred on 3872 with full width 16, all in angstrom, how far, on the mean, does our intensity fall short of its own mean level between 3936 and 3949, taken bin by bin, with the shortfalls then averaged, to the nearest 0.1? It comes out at -1.5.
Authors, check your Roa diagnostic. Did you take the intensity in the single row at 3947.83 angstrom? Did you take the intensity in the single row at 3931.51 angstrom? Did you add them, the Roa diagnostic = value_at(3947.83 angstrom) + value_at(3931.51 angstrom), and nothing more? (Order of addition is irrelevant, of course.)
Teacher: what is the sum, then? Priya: 12.1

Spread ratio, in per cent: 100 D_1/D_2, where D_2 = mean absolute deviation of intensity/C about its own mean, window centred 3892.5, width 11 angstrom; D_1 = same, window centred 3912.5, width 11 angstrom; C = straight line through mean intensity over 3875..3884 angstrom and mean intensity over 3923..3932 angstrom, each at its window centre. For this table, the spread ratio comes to 77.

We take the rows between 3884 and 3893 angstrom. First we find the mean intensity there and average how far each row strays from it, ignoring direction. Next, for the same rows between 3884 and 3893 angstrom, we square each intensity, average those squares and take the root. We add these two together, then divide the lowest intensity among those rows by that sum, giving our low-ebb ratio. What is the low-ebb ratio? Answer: 0.91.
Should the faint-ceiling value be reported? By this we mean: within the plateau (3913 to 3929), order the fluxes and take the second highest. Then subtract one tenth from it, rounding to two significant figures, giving 6.4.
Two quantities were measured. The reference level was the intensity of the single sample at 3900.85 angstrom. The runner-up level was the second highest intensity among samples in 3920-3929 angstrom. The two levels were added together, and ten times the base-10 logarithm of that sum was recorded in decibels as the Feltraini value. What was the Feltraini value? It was 10.5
